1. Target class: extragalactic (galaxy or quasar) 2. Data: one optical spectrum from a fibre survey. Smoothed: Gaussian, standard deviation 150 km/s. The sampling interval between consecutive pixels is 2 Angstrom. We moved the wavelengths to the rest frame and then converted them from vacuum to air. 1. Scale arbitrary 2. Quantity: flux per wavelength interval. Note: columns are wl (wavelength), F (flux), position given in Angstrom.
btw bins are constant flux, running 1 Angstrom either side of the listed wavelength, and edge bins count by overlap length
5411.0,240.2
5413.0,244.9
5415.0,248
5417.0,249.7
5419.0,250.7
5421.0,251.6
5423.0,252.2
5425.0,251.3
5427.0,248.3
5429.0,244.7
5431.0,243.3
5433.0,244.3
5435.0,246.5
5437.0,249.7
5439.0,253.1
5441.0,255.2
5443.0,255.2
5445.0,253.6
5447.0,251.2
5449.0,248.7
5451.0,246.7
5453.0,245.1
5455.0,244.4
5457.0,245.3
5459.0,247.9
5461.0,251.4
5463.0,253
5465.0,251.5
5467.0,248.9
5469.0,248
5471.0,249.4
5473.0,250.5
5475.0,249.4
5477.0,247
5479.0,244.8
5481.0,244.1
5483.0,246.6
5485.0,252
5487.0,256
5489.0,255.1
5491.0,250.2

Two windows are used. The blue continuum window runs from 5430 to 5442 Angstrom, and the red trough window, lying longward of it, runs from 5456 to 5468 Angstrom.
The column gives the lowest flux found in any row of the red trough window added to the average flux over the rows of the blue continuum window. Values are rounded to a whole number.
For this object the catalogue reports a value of 494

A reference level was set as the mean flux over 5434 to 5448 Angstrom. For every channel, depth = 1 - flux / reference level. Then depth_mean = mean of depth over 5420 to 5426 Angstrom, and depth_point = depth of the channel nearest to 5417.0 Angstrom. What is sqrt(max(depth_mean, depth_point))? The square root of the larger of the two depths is 0.097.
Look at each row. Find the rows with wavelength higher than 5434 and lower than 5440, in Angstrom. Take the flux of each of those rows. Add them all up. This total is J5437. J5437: 749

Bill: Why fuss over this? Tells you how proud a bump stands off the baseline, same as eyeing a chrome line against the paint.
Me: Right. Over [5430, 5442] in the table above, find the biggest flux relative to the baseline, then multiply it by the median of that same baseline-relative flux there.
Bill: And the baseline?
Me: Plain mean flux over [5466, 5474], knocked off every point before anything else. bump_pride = -6.6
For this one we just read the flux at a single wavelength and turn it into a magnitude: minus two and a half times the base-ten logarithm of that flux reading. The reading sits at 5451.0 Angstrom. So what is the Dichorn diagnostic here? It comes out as -5.98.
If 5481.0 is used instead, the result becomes -5.97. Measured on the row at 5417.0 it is -5.99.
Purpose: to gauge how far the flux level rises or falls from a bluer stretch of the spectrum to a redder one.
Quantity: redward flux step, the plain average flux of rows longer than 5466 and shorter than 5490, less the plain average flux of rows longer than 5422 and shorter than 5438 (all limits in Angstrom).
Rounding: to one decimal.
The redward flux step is 1.8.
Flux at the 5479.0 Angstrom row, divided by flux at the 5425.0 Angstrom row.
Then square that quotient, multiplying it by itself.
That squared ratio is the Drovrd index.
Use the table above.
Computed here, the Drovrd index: 0.95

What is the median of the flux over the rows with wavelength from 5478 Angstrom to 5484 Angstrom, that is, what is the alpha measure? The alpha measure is 245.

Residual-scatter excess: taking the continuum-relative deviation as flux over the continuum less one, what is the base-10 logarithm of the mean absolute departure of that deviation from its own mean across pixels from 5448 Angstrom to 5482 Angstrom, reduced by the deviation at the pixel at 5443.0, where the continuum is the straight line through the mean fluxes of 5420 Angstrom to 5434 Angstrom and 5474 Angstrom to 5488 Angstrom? -2.08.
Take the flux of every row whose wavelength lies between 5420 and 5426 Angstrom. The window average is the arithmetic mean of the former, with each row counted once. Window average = 252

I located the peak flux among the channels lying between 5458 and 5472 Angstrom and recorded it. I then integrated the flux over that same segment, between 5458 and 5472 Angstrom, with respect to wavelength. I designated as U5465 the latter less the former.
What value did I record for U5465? 3247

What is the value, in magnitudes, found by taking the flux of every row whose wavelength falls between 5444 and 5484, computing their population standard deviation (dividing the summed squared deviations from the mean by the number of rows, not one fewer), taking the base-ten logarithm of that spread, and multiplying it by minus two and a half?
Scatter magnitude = -1.12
